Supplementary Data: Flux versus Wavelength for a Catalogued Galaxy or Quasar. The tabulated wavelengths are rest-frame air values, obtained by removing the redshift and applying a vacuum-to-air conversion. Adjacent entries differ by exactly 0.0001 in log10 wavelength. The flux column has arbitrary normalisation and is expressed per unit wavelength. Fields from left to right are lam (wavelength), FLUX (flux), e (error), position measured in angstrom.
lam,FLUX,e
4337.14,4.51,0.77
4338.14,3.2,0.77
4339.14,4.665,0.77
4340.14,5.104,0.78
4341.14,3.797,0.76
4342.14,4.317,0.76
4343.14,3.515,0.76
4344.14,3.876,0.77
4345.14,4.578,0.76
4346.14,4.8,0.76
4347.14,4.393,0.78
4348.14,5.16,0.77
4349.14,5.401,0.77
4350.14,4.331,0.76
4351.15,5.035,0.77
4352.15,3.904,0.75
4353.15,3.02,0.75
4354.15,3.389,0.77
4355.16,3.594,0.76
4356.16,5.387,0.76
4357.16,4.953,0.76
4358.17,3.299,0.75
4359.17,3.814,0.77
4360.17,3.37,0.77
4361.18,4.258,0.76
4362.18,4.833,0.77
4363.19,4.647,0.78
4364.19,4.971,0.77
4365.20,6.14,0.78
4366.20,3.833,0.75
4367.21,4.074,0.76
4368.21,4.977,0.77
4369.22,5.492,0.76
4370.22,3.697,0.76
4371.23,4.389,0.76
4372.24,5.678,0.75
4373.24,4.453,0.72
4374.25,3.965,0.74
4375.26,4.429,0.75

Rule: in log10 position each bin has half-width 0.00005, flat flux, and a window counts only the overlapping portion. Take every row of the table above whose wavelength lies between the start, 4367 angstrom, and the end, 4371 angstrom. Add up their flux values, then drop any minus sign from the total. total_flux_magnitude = 18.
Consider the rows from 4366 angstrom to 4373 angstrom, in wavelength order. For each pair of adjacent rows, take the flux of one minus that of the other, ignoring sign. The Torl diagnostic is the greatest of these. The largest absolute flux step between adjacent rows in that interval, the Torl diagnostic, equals 1.8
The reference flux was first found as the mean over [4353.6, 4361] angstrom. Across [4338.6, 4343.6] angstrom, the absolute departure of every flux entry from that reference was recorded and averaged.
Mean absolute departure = 0.56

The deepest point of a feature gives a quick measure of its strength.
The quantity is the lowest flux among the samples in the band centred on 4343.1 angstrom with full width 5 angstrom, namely 3.515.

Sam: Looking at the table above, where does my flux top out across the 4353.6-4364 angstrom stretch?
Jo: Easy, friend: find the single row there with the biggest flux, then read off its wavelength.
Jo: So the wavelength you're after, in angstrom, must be 4356.16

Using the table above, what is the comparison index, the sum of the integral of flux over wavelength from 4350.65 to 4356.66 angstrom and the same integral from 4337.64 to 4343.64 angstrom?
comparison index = 49.0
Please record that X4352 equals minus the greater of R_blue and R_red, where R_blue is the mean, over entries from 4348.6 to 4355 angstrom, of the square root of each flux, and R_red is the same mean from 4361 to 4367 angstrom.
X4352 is -2.18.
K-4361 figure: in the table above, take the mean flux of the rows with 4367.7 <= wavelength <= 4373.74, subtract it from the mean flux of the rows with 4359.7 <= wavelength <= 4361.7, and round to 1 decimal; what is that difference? -1.0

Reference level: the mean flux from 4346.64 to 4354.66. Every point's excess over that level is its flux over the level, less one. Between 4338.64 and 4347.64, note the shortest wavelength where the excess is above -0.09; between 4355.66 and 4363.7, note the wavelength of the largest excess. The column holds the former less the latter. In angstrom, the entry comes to -17.0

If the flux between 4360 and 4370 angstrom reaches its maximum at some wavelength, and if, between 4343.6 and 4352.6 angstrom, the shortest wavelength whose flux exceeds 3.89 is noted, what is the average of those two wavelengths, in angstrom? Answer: 4355.2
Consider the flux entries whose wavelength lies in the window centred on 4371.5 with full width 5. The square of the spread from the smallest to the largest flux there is 3.9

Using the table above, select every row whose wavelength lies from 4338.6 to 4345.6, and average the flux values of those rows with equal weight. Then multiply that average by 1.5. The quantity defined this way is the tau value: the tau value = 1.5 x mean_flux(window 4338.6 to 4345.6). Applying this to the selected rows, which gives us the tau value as 6.4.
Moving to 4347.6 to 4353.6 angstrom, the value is 6.7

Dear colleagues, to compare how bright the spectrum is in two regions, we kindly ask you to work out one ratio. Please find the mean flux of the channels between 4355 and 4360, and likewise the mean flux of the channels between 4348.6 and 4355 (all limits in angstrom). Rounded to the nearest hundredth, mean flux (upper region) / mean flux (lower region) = 1.01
